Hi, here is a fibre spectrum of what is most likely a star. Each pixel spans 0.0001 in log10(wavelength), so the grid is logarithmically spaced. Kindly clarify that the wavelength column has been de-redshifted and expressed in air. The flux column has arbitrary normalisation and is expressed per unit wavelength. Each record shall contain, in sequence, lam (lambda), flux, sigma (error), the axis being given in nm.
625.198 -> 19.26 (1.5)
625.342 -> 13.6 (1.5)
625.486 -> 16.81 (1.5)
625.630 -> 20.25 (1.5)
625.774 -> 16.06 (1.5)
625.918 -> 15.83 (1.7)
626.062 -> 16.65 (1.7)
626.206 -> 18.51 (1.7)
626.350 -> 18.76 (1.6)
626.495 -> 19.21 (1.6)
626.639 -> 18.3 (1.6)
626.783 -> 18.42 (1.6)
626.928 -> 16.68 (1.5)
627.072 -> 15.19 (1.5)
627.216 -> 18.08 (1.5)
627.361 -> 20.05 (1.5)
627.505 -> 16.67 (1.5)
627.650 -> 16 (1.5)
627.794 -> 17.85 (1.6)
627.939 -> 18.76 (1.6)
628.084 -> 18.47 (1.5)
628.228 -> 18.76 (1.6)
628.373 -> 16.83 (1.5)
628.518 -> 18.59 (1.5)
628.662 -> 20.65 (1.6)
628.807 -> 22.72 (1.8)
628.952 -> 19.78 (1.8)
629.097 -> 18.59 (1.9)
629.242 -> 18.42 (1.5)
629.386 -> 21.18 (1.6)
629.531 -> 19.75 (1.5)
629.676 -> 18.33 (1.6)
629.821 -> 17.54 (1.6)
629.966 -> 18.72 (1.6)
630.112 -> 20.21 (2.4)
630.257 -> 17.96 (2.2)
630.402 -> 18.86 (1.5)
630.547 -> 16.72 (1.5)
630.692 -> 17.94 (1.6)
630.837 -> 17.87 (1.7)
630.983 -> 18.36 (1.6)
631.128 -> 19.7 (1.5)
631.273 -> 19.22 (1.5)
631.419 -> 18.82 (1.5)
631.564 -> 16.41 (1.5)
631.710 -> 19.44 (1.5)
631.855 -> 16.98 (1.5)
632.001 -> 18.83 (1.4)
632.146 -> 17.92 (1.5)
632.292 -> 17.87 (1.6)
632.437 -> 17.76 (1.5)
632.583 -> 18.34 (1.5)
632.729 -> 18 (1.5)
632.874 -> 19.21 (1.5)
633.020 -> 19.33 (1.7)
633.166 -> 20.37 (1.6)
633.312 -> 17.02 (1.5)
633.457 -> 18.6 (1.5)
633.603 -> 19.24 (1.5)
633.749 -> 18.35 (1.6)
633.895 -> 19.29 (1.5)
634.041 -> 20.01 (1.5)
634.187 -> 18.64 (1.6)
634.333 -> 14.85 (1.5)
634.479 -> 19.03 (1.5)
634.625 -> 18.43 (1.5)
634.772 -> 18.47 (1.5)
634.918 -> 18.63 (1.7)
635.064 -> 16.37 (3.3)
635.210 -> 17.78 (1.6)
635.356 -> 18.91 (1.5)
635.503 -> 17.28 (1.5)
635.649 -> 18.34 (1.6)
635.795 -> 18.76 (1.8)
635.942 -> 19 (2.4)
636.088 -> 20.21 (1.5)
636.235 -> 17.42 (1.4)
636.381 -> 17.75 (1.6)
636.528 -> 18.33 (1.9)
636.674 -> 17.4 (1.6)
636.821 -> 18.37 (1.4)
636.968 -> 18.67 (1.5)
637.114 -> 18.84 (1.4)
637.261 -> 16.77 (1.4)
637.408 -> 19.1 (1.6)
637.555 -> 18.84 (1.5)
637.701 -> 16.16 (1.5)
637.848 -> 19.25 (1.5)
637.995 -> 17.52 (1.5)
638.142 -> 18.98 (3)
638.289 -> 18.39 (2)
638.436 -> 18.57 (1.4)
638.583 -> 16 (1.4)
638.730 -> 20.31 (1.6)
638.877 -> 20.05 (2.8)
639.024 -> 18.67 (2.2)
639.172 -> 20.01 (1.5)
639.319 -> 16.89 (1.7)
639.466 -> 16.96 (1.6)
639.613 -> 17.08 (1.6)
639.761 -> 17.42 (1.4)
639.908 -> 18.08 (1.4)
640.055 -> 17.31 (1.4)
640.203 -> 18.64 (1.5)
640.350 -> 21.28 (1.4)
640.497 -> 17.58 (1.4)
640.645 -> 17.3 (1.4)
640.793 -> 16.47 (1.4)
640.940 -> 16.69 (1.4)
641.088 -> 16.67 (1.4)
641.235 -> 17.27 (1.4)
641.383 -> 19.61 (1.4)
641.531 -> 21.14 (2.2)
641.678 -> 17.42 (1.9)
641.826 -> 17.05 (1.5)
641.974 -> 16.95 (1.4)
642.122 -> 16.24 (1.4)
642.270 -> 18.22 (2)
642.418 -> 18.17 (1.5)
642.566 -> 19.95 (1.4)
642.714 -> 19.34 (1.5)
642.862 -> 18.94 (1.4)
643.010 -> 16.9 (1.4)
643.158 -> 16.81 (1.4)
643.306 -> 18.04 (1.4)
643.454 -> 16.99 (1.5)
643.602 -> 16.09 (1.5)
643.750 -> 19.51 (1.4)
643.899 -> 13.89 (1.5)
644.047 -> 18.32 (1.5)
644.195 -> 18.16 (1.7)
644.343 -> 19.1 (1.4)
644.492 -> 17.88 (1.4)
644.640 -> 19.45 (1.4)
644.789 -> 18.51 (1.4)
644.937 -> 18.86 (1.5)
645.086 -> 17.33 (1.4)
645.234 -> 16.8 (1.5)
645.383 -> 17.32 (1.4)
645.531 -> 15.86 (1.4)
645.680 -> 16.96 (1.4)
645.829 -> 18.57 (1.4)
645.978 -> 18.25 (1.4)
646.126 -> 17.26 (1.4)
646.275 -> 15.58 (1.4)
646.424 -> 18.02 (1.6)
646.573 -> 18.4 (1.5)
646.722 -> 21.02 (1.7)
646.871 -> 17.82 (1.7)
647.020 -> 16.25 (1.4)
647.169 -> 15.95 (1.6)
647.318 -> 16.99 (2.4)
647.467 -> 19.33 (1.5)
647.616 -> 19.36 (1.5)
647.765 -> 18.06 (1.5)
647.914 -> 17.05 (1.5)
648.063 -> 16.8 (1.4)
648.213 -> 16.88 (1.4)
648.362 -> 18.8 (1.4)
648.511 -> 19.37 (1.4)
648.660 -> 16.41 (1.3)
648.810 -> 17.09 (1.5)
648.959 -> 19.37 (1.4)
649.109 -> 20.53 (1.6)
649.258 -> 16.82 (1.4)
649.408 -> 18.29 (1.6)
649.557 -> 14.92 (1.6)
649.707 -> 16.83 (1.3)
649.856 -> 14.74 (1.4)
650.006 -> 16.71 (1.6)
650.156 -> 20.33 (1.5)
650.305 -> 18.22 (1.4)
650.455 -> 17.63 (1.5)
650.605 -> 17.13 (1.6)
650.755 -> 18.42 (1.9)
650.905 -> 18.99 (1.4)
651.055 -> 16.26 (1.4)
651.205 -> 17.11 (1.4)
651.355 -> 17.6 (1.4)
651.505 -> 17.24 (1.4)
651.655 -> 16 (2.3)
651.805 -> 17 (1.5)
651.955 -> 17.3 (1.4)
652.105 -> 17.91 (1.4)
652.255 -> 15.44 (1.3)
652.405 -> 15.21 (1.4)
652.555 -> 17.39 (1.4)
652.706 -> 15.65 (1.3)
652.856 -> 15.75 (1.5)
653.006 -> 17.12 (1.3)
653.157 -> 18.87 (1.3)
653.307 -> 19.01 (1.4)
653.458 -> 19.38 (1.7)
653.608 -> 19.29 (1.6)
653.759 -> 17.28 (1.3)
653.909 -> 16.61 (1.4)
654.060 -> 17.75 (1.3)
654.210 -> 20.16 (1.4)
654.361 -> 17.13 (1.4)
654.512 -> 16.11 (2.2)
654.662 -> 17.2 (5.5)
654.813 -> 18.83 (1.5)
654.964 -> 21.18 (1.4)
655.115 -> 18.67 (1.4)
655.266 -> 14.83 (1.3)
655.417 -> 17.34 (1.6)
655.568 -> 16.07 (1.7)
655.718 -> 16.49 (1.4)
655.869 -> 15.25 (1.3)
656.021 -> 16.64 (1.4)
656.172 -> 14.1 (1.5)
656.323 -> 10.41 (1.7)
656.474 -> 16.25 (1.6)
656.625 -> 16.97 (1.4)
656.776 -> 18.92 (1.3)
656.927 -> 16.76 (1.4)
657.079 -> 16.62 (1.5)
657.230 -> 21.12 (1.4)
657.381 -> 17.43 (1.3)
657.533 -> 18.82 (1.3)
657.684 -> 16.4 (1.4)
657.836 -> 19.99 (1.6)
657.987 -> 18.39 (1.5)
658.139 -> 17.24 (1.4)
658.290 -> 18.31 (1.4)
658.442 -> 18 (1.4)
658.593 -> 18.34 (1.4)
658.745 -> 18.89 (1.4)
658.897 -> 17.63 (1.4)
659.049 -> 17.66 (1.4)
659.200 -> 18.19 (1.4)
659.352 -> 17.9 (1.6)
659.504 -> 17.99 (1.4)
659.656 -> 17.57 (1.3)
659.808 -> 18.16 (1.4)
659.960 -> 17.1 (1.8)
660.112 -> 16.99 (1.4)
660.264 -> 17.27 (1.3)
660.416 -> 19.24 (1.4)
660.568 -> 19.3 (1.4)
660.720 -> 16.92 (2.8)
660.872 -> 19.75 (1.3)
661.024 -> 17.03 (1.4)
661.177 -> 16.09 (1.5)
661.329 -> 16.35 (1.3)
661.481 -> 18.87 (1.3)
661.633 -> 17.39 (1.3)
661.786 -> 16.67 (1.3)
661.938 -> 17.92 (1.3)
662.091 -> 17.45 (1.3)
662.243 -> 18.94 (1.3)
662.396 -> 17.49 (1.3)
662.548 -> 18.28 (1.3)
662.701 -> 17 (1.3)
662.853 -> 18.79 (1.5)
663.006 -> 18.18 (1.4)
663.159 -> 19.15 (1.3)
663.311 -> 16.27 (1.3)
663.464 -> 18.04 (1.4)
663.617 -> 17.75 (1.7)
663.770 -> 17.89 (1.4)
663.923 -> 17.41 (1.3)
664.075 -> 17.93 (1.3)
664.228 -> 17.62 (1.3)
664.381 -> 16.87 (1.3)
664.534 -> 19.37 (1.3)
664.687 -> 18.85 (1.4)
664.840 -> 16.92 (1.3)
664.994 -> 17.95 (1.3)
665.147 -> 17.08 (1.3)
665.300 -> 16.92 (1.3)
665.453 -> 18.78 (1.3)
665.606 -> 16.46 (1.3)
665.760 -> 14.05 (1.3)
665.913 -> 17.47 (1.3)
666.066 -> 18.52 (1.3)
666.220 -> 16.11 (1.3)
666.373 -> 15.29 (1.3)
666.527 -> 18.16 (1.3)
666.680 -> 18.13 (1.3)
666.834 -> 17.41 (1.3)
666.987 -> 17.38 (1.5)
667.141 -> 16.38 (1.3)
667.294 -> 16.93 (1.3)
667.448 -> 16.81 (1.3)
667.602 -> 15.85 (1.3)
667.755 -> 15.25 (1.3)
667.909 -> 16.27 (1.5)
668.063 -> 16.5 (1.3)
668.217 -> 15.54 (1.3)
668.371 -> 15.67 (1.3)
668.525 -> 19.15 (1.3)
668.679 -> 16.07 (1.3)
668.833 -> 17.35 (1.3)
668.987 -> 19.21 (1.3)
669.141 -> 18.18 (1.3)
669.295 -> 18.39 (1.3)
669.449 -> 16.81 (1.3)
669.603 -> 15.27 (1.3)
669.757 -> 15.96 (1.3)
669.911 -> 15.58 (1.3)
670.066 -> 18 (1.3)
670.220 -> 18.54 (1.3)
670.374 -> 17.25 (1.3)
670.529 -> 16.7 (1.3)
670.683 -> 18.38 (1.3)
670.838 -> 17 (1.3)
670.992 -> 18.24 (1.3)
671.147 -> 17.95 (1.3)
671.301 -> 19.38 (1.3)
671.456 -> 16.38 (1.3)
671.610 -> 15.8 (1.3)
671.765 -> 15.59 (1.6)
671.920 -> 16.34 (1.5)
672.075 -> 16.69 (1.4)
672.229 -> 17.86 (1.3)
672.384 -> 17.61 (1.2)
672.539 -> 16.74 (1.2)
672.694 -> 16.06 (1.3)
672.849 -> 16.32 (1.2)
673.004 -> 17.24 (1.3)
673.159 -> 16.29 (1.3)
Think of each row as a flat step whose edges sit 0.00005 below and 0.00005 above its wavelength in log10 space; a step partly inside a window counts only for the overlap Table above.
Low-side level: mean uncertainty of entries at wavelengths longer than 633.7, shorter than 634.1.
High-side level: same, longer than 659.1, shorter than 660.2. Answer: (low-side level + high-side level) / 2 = 1.50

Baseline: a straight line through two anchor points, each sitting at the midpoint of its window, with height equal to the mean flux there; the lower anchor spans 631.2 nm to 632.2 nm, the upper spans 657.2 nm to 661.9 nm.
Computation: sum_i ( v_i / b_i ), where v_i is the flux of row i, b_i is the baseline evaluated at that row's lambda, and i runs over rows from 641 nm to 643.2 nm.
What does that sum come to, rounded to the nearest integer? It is 15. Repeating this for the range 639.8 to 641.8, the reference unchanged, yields 13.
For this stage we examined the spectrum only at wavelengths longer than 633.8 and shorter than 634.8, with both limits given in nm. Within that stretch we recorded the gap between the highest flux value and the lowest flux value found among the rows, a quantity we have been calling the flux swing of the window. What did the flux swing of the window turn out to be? 5.2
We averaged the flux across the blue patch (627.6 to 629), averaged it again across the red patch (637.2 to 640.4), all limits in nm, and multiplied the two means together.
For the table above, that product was 345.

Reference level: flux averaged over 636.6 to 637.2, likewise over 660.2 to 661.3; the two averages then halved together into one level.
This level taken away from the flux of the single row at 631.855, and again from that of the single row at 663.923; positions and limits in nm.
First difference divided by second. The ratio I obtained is 1.6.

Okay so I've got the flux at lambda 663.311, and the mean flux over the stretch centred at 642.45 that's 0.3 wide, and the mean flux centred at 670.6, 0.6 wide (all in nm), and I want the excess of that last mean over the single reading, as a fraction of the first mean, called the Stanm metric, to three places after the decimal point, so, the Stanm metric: 0.056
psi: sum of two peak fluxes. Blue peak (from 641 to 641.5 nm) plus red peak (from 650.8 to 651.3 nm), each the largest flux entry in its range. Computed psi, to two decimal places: 38.60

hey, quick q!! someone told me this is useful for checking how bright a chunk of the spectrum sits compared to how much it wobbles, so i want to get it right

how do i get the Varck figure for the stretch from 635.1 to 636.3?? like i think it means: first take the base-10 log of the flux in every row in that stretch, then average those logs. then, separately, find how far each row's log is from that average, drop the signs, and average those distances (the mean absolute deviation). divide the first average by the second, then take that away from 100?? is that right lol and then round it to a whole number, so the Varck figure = 29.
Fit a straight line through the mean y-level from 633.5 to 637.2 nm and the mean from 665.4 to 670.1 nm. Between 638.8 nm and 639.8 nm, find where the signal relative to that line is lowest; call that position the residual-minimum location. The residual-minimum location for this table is 639.319 nm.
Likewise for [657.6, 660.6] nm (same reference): 657.684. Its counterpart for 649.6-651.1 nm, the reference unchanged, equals 649.856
